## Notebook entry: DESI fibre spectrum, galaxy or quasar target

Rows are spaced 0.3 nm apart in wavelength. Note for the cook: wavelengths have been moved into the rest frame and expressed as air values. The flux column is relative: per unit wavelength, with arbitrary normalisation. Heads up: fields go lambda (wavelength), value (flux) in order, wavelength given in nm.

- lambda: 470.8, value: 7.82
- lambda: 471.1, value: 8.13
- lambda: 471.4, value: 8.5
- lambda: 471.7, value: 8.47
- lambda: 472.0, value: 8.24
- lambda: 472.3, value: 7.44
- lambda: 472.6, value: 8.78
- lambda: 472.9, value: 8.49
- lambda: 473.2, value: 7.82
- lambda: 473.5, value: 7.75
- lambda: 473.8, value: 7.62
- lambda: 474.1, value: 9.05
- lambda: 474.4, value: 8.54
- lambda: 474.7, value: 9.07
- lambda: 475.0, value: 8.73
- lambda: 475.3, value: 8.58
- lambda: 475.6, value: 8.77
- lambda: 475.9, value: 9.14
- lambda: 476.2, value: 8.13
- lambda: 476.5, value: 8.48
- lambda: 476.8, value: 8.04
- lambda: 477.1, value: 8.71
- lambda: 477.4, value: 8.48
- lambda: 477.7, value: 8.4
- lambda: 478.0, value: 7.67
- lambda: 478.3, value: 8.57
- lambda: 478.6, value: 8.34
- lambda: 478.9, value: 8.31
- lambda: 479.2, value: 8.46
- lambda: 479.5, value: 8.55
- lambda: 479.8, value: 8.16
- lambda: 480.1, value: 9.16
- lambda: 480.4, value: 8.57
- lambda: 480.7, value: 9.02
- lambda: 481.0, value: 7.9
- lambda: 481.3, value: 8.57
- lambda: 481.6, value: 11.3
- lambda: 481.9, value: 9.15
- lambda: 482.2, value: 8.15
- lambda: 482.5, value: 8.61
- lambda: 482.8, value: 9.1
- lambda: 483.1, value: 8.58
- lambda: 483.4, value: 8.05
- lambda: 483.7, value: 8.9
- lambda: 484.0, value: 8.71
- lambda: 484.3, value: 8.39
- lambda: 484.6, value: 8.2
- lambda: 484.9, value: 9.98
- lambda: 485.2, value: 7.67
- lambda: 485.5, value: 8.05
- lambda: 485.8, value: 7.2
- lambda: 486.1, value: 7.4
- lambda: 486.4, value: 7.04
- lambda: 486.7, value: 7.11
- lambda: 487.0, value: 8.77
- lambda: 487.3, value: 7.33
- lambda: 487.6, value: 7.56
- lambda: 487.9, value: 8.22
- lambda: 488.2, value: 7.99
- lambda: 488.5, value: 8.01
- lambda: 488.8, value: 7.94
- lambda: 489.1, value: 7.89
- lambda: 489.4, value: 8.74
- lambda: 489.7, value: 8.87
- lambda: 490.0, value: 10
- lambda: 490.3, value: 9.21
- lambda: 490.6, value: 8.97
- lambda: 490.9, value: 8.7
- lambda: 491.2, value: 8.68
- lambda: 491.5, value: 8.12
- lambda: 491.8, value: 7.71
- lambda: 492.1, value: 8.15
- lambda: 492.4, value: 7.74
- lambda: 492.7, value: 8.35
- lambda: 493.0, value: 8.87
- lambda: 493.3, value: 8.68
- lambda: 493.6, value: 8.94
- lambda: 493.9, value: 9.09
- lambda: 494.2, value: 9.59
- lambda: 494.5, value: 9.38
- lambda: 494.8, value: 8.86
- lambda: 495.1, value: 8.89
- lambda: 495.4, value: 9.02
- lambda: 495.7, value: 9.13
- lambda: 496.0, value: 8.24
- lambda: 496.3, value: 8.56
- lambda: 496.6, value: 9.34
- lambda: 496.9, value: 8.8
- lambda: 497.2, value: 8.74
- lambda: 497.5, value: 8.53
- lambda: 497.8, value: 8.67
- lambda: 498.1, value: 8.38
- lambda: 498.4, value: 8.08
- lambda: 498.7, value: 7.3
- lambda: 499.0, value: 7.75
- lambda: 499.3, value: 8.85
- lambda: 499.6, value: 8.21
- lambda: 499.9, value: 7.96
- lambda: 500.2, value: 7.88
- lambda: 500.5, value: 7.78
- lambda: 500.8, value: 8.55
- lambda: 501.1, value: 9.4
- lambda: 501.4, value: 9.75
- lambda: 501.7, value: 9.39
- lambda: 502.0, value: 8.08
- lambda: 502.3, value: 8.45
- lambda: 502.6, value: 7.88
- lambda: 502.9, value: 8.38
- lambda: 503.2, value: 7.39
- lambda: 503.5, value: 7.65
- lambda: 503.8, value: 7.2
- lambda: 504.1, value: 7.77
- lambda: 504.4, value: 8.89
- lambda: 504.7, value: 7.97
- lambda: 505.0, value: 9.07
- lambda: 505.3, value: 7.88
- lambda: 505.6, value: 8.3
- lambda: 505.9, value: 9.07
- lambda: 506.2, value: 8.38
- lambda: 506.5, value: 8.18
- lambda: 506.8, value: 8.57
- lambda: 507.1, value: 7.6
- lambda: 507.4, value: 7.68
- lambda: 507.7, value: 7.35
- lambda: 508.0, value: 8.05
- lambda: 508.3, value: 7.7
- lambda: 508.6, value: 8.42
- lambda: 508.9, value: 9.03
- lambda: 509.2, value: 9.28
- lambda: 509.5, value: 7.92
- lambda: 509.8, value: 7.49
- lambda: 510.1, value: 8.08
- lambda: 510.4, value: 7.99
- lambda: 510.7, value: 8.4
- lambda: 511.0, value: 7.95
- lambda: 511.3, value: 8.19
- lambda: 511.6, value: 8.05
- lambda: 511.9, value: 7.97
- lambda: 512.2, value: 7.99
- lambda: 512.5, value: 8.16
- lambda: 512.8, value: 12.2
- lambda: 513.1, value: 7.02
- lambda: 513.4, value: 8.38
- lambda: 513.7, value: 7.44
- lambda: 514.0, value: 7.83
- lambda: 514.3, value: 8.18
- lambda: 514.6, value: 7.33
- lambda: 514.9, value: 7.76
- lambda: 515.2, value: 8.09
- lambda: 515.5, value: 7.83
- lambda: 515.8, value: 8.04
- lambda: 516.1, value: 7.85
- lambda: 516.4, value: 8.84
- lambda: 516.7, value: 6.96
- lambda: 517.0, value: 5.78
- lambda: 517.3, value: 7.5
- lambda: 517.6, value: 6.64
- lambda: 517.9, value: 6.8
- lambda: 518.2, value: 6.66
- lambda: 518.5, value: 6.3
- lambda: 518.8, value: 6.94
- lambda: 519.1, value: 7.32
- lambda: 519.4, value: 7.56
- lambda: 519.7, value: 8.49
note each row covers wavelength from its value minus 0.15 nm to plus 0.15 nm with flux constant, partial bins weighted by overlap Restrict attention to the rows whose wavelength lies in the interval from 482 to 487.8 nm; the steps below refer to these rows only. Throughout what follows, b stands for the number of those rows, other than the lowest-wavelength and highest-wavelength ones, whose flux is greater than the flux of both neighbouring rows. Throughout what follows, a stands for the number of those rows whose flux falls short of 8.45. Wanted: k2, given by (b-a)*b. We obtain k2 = -36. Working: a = 12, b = 6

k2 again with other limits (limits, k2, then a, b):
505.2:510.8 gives -54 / 15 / 6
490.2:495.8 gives -6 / 5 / 3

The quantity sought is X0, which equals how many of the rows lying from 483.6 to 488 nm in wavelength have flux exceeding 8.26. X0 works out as 5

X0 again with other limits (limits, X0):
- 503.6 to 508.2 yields 6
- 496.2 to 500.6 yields 8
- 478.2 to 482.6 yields 12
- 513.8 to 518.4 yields 1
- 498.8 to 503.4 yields 7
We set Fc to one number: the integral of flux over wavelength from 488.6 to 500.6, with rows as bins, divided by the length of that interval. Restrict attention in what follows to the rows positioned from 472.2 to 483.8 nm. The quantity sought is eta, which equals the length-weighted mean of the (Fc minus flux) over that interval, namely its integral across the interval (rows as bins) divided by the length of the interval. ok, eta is 0.0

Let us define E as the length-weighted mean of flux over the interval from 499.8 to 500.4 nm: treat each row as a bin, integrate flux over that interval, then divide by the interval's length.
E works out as 7.9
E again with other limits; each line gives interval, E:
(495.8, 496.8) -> 8.7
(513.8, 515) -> 7.8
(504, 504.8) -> 8.3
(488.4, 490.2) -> 8.6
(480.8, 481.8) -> 9.2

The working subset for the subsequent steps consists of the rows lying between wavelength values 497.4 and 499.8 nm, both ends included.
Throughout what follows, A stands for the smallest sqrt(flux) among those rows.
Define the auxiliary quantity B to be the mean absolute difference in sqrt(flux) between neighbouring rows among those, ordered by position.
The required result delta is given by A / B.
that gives 29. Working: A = 2.70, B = 0.093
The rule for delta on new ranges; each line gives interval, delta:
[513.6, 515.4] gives 32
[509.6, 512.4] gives 61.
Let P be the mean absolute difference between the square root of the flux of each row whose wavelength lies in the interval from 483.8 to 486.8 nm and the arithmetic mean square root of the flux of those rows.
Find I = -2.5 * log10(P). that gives 2.29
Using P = 0.121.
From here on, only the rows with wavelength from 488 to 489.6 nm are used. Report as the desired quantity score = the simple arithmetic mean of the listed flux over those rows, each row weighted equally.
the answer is 8.11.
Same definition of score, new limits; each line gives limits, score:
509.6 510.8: 7.99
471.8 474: 8.02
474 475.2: 8.85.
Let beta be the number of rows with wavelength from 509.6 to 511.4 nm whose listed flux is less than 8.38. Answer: 5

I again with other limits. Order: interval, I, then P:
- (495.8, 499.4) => 2.88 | 0.070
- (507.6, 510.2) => 2.64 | 0.088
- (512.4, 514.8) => 1.99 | 0.160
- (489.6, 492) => 2.73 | 0.081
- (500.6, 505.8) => 2.47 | 0.103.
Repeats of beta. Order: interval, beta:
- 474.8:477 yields 2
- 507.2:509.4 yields 4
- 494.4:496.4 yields 1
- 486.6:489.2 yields 8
